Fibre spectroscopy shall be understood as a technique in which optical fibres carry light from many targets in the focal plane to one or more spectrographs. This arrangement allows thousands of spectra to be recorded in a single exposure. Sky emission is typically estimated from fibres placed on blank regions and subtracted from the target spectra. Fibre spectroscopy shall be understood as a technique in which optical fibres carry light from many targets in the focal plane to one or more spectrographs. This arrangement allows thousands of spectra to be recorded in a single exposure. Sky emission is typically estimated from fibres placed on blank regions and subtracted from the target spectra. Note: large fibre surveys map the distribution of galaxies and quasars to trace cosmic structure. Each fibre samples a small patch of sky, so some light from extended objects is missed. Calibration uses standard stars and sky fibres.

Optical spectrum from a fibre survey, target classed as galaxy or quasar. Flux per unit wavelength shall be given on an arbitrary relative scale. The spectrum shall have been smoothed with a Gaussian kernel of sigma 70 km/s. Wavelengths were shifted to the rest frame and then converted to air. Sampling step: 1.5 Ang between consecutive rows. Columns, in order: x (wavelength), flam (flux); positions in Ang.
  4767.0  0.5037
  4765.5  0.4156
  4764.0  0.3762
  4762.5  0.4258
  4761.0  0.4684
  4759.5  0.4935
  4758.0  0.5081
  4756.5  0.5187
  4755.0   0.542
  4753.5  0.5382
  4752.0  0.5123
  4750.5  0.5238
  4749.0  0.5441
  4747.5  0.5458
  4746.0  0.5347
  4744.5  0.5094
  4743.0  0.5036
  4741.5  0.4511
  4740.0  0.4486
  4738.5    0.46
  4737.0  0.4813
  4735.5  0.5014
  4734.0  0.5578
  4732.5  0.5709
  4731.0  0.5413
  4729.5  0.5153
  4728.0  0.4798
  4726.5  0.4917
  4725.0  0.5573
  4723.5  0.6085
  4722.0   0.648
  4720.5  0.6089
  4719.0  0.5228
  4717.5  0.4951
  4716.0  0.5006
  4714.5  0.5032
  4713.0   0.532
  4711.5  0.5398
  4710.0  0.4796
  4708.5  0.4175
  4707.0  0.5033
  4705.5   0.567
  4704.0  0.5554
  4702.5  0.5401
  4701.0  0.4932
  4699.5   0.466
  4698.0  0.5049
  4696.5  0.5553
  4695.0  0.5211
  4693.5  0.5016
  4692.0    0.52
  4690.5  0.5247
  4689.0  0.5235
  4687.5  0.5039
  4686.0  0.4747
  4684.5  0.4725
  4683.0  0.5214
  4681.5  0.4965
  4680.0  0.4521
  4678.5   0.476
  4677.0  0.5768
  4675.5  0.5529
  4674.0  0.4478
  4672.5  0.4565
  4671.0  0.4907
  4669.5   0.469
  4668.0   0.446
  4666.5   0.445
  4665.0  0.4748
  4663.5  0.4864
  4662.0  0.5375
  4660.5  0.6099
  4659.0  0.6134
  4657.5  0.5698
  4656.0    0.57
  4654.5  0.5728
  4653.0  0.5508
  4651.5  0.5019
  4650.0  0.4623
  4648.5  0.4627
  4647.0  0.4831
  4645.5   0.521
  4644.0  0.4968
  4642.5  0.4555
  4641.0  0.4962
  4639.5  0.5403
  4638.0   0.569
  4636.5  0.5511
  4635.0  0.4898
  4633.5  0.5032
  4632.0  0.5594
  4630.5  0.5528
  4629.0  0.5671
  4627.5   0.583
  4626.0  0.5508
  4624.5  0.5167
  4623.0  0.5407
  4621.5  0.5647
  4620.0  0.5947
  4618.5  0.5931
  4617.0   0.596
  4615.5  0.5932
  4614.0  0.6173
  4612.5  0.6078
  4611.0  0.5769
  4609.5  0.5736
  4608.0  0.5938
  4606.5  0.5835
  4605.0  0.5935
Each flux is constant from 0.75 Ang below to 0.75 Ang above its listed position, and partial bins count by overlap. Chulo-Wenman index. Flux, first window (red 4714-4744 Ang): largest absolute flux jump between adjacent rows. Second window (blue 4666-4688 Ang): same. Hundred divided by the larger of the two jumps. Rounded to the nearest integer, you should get 951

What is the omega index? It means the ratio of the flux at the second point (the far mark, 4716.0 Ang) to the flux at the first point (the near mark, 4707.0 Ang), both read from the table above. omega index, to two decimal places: 0.99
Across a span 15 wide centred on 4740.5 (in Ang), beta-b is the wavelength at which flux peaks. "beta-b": 4734.0 Ang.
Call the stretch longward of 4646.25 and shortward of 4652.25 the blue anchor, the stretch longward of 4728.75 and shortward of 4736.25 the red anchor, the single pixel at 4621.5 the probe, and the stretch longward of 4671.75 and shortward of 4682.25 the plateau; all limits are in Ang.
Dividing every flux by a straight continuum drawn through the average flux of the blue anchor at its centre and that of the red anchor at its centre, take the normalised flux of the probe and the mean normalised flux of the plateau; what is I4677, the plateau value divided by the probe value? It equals 0.80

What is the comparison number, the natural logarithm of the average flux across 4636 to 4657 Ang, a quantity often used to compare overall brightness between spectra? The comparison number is -0.660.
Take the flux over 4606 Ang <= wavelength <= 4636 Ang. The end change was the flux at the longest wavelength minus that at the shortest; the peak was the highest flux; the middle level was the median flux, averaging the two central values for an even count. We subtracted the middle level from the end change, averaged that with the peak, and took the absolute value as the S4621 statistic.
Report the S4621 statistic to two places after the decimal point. 0.03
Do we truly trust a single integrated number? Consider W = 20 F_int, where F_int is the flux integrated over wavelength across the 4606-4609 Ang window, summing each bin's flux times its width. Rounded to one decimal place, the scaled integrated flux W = 35.3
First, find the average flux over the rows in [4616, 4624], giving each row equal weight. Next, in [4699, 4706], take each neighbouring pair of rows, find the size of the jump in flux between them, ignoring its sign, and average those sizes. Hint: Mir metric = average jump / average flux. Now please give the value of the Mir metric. 0.044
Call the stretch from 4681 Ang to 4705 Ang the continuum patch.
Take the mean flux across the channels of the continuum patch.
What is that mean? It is 0.51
